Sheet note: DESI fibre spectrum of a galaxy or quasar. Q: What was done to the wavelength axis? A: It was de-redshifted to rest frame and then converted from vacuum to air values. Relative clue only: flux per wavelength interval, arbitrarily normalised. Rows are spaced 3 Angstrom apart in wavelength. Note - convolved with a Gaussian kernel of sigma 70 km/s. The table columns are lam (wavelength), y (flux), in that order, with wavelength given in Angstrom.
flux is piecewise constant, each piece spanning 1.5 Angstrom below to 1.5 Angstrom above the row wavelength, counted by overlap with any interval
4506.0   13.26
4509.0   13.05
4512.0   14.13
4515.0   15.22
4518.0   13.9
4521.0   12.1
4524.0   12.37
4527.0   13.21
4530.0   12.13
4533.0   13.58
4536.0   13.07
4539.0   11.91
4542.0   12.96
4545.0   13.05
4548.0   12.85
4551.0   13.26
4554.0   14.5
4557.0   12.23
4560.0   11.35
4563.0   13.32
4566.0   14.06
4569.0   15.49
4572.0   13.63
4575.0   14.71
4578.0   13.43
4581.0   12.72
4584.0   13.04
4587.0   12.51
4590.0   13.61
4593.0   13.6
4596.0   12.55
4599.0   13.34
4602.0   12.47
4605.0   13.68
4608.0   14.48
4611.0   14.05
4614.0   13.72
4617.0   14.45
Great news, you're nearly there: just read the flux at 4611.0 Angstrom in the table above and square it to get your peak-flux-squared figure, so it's 197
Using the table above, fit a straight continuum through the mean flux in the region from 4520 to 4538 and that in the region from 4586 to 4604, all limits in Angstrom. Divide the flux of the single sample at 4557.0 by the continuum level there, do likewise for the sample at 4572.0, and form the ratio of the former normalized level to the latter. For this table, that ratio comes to 0.90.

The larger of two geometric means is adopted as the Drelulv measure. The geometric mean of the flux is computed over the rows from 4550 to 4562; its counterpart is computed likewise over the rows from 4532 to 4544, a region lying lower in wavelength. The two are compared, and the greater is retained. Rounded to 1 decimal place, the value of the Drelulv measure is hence 12.9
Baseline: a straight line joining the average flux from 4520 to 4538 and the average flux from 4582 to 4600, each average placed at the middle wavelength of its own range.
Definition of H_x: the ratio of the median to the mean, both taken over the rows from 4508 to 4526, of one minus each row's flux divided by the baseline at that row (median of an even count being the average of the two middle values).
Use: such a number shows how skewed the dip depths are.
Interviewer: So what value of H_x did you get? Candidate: 1.0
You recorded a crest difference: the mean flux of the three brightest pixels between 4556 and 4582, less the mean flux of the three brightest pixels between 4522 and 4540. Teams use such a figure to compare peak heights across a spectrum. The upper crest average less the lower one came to 1.5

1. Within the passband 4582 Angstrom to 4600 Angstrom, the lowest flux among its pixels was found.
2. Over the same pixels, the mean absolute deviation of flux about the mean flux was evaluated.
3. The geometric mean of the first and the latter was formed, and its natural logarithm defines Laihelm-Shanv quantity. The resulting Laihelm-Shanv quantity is 0.82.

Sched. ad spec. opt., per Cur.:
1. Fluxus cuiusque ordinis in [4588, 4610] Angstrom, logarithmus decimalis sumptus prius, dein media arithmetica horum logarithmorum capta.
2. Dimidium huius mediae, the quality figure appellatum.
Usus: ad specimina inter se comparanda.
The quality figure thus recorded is 0.563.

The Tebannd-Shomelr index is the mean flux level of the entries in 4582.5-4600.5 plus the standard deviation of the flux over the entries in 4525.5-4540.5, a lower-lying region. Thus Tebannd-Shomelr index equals 13.8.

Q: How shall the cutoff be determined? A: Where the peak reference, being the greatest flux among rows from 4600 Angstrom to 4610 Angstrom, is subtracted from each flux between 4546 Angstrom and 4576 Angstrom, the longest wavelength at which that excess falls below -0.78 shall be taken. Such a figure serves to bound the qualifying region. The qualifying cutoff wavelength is 4572.0 Angstrom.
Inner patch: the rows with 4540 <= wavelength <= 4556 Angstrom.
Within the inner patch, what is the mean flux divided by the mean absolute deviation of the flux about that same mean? 28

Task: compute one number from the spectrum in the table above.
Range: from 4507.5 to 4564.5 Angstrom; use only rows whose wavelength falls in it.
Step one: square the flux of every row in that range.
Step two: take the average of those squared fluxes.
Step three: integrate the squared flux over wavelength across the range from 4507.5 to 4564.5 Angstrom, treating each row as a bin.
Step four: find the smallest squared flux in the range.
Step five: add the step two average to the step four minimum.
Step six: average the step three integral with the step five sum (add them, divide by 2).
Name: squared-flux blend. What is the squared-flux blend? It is 5038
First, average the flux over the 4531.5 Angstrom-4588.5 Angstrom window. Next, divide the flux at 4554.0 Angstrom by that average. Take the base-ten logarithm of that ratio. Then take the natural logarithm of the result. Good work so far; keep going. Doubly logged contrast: -3.2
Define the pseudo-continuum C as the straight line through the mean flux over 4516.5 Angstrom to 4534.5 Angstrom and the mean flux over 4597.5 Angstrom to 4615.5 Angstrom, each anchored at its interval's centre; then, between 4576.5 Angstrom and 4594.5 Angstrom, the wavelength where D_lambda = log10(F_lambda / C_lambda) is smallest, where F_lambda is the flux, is 4587.0 Angstrom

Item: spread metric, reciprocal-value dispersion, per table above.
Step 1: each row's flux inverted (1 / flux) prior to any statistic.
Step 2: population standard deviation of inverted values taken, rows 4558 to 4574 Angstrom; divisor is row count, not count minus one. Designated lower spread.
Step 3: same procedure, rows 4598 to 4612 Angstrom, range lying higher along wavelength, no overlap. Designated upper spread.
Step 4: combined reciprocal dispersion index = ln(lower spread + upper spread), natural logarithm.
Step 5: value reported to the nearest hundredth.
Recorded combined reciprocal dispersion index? -4.47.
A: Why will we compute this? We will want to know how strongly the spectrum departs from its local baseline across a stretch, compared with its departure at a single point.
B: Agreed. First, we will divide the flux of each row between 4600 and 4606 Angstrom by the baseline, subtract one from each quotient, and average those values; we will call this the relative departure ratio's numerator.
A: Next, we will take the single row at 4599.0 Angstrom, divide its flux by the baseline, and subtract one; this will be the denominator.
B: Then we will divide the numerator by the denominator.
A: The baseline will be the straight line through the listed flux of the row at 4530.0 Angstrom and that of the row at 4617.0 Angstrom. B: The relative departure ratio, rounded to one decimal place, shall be 1.6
